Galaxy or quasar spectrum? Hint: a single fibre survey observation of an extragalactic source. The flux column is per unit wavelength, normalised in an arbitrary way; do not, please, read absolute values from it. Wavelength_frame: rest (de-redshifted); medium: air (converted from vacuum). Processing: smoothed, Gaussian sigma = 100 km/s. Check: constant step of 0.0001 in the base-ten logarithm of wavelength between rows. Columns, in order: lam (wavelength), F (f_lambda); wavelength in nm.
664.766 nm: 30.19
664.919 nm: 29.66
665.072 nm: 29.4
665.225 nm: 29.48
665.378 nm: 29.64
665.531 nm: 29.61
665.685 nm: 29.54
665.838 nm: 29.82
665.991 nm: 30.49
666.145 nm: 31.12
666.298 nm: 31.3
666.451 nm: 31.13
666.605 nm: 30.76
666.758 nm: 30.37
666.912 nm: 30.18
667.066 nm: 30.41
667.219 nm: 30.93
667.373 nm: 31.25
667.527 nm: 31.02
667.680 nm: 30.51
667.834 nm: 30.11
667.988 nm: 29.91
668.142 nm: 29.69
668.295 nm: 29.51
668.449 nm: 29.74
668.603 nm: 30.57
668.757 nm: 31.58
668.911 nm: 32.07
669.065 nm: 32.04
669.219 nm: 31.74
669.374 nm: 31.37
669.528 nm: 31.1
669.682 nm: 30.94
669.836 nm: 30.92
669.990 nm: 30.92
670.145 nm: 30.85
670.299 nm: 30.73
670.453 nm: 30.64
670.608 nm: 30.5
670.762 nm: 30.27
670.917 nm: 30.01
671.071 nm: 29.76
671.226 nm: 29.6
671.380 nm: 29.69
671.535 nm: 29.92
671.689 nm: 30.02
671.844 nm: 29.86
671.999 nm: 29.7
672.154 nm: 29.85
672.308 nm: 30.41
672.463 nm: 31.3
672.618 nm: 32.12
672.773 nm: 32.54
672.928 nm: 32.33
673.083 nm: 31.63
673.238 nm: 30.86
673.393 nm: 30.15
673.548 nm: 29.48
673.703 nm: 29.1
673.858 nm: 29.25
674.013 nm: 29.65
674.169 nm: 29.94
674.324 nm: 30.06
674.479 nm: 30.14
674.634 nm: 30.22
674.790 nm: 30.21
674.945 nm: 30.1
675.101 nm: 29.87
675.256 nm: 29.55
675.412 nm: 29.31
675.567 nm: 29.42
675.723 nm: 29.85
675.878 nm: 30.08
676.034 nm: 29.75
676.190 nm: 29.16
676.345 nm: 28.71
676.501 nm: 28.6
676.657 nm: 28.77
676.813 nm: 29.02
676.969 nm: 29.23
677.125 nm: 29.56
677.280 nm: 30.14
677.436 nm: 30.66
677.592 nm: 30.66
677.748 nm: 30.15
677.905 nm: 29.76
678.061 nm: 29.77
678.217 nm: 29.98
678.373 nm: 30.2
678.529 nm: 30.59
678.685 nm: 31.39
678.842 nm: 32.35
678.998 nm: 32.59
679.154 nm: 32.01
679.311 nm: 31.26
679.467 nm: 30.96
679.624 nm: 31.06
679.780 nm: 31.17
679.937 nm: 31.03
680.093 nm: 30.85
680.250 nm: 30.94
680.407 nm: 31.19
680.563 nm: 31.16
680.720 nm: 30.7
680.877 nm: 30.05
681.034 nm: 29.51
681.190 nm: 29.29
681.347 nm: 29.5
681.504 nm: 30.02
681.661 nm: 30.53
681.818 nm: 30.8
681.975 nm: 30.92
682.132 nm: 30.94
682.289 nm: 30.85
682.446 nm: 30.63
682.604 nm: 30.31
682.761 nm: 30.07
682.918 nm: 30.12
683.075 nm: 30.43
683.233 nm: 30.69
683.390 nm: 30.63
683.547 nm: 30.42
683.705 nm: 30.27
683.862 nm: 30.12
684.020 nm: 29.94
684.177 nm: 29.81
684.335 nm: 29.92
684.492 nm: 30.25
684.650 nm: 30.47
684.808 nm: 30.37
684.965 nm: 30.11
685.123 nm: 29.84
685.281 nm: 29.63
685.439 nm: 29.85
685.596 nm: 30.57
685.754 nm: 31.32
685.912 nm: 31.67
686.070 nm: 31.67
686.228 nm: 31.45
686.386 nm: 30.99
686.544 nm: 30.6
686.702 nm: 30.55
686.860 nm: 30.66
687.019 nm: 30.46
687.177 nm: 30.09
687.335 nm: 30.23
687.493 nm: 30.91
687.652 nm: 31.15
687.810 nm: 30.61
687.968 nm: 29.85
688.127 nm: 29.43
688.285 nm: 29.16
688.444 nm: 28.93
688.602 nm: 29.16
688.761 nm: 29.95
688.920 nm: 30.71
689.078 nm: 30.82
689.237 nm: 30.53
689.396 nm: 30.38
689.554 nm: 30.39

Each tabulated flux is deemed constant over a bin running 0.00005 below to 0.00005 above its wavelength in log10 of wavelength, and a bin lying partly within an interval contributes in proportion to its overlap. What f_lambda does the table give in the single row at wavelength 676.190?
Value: 29.16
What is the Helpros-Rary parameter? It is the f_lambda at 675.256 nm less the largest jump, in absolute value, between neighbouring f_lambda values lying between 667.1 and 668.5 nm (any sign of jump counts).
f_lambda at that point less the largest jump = 29.0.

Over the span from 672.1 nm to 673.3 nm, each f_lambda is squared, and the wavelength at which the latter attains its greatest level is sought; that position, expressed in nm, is 672.773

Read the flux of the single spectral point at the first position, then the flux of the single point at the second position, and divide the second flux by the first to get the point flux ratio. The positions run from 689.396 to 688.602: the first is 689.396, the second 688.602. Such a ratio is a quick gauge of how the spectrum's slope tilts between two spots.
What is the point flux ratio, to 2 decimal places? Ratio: 0.96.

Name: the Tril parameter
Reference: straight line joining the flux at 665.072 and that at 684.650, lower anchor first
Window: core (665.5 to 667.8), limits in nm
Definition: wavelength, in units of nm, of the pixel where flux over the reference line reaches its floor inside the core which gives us 665.685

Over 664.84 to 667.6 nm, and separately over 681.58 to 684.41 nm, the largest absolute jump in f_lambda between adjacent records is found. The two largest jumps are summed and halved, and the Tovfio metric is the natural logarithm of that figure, -0.70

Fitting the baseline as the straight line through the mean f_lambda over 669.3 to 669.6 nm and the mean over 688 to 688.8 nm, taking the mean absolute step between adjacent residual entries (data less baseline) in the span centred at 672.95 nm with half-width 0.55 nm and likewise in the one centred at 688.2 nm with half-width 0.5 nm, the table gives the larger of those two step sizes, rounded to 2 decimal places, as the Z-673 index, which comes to 0.60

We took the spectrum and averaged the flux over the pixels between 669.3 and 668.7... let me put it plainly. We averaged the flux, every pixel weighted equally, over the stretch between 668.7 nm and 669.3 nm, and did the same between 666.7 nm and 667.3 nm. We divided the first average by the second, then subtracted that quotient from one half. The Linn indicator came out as -0.545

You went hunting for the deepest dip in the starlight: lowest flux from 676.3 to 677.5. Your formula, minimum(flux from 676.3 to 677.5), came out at 28.6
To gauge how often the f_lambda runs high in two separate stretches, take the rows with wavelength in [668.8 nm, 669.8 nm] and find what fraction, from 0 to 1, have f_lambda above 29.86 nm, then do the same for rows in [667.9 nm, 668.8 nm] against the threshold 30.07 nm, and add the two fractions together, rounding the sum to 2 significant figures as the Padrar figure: 1.3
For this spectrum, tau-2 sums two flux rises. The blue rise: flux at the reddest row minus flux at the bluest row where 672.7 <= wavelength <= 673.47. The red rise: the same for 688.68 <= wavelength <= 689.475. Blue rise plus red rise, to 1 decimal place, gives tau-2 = -2.0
